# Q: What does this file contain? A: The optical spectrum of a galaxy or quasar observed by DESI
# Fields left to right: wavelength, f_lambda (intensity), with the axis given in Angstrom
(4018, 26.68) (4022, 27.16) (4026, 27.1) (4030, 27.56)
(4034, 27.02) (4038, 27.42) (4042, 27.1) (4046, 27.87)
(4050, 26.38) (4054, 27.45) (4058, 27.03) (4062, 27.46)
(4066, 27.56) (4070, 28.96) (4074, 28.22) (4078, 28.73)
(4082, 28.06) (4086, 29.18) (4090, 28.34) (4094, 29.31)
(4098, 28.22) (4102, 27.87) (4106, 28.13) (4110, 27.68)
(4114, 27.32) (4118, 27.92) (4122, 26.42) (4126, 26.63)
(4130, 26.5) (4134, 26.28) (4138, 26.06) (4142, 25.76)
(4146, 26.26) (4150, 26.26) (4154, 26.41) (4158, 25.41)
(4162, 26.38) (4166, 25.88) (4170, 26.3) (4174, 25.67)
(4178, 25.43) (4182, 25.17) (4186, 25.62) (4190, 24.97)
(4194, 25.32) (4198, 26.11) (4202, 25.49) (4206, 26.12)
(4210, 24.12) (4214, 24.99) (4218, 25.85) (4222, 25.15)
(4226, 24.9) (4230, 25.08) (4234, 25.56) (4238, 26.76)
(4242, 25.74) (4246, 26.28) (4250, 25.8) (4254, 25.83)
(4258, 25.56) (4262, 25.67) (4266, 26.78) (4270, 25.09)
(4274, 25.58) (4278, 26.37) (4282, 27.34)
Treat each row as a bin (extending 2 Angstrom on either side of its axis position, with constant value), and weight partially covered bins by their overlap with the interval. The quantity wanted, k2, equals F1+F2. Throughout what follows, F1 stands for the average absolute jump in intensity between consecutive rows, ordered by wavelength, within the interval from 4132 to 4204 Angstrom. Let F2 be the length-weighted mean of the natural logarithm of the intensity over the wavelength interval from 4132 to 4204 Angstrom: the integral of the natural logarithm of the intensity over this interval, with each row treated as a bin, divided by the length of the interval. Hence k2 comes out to 3.72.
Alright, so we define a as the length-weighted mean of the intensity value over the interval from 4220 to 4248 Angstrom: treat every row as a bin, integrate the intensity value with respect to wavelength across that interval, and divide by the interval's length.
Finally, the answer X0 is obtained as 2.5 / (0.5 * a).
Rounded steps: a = 25.6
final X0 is 0.195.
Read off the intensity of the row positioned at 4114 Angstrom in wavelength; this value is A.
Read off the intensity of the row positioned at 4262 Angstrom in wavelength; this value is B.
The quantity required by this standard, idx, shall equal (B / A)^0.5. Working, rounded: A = 27.32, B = 25.67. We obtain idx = 0.97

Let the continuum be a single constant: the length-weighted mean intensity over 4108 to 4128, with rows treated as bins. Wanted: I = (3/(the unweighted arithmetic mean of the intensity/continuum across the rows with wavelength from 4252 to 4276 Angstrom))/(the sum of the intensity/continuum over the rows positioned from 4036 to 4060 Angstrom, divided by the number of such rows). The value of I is 3.17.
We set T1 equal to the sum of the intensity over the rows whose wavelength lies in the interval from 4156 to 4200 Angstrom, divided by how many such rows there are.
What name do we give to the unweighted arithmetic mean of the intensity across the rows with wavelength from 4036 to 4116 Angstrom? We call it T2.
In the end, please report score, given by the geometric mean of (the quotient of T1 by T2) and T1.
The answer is 4.86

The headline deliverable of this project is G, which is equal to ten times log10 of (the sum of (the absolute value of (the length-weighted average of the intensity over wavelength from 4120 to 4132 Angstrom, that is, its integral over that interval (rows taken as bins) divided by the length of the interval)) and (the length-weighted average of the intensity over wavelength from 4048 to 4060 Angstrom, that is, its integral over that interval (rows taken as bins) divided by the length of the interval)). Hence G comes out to 17.3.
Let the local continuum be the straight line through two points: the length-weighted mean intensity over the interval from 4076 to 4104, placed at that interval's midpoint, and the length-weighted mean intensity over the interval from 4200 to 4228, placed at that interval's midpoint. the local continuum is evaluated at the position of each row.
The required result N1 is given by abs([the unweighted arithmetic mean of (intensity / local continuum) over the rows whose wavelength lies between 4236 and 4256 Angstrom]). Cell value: 1.07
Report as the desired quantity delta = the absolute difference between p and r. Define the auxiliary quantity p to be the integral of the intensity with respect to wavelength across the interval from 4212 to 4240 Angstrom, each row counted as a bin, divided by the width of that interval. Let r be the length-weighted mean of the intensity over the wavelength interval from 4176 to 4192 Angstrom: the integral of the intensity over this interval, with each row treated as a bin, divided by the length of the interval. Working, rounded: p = 25.5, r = 25.3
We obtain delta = 0.2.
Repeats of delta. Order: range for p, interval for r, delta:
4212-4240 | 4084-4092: 3.3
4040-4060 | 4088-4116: 1.0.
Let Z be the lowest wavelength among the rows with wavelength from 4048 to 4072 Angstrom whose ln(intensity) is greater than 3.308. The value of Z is 4054 Angstrom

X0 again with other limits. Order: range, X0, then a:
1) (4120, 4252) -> 0.194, 25.8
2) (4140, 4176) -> 0.192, 26.0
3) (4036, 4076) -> 0.182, 27.5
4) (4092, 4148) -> 0.184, 27.2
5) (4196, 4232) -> 0.198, 25.3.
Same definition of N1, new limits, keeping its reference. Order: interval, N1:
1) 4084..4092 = 1.01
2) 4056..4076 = 0.95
